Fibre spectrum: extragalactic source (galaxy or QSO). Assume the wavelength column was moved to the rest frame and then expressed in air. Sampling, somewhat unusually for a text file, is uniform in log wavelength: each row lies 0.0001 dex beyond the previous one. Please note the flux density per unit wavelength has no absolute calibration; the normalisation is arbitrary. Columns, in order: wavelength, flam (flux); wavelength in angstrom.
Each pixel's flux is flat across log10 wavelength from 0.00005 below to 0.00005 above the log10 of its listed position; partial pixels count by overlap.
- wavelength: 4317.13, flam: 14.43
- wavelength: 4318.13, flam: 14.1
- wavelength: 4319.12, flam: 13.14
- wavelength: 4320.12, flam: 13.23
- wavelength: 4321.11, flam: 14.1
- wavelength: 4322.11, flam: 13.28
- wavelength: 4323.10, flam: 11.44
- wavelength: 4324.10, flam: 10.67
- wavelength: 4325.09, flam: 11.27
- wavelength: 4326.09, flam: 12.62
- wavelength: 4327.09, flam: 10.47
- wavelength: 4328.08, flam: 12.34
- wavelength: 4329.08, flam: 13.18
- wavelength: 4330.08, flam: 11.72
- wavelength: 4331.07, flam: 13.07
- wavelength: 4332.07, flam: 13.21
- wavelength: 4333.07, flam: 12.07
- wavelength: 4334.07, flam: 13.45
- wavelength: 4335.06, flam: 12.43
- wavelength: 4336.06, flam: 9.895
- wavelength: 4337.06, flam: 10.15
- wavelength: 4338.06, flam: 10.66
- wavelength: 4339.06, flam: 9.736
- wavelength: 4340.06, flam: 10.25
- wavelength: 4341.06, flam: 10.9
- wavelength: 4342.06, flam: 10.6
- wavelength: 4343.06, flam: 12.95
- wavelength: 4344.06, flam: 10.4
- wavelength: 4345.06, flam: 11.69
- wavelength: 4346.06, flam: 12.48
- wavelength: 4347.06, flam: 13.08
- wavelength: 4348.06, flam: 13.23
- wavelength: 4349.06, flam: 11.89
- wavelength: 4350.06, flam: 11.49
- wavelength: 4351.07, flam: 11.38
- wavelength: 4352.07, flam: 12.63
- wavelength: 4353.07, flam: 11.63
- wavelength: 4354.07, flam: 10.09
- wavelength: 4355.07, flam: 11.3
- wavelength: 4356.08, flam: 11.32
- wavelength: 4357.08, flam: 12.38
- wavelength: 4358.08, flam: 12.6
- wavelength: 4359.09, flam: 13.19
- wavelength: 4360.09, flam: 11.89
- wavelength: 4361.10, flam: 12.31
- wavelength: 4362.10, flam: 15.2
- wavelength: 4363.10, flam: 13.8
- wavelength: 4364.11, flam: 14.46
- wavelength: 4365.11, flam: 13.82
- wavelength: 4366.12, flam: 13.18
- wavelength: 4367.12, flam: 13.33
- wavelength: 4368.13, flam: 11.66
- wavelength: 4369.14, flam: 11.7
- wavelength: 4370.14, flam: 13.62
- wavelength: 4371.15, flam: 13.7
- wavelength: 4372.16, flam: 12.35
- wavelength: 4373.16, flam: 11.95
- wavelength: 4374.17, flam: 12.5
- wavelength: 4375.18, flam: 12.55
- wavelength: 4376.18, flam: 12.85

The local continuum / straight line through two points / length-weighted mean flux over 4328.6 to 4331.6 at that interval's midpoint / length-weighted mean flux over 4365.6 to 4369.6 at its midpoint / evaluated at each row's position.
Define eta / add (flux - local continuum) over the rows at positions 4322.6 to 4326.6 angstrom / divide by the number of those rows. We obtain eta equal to -1.2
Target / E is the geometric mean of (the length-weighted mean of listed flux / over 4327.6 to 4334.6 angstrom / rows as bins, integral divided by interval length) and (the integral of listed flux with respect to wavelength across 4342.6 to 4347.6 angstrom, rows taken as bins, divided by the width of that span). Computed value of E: 12.4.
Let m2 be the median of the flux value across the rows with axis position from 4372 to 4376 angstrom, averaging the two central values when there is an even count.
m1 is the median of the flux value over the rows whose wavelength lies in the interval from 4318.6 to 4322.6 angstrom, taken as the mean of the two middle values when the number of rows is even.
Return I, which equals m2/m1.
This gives 0.94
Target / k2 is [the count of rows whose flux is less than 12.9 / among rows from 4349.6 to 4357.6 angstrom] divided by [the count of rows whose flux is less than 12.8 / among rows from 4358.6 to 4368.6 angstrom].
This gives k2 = 2.7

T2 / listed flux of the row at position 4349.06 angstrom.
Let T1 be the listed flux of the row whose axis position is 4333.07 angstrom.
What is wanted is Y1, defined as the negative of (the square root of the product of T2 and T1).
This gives -12.0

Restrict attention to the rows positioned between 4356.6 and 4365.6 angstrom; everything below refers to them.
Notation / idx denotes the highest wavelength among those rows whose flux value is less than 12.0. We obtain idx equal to 4360.09 angstrom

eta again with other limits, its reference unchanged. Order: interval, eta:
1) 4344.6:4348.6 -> 0.0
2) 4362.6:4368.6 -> 0.9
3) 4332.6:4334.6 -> 0.1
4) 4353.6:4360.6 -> -0.7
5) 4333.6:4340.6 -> -1.7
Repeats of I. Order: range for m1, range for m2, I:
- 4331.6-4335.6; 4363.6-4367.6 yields 1.06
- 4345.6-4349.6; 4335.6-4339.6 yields 0.78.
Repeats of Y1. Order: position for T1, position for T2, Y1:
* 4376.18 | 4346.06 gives -12.7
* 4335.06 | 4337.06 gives -11.2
